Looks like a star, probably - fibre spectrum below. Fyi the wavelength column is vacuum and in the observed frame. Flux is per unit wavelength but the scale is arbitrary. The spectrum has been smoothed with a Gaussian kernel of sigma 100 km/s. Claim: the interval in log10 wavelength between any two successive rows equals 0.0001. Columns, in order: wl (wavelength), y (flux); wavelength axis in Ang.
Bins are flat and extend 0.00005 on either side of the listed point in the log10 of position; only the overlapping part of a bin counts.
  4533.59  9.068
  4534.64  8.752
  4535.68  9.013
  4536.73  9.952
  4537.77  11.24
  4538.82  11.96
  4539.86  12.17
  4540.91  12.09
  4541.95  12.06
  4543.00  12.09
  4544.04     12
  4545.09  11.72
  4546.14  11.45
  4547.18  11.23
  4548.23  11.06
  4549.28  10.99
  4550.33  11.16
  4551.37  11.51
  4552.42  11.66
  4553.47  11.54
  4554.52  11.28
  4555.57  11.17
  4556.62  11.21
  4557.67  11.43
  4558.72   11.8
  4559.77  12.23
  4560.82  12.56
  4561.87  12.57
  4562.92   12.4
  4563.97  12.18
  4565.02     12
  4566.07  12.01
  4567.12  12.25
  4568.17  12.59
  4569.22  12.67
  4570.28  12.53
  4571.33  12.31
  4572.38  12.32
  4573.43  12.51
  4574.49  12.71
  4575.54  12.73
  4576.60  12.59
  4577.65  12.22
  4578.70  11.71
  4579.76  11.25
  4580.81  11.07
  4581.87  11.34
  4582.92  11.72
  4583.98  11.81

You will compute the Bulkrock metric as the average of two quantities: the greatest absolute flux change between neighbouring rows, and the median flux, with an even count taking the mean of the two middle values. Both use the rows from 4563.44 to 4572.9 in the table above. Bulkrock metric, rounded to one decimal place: 6.3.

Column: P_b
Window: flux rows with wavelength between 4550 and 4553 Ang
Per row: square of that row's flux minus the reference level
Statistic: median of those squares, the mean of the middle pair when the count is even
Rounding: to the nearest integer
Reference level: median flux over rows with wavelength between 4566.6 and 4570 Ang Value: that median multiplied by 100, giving 117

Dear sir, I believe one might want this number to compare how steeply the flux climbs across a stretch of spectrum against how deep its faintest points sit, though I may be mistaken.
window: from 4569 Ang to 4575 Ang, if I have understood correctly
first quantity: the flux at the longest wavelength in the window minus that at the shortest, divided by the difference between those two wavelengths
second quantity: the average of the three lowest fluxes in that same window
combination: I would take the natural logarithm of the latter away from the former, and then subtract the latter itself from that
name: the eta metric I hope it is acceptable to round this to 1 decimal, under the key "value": -14.9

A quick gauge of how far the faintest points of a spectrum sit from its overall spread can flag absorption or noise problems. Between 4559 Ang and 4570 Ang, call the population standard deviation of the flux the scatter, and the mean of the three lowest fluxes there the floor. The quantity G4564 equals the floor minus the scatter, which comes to 11.8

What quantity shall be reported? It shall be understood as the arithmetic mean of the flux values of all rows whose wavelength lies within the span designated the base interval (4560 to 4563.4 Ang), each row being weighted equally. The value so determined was 12.5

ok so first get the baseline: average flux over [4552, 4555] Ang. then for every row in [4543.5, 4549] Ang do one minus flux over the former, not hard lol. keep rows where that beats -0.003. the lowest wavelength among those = 4546.14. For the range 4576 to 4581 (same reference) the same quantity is 4579.76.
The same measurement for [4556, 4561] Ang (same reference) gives 4556.62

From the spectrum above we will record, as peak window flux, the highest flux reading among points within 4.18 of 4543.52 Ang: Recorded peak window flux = 12.17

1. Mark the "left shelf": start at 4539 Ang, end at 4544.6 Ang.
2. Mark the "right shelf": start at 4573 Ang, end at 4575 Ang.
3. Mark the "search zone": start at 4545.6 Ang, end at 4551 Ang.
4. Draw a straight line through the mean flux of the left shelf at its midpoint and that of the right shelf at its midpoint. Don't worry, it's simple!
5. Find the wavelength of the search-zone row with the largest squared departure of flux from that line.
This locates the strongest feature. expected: 4549.28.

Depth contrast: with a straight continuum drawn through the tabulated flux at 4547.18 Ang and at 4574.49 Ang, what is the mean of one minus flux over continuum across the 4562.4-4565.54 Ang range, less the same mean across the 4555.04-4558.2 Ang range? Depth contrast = -0.04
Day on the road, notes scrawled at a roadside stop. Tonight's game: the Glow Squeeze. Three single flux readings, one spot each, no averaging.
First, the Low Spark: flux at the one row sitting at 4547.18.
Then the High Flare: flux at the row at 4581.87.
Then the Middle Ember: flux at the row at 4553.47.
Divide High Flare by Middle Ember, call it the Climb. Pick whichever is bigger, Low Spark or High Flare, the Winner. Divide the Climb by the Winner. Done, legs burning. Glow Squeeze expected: 0.087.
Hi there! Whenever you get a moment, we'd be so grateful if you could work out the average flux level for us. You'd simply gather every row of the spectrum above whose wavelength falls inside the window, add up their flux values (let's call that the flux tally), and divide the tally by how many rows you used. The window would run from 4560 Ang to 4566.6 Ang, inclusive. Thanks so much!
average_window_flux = 12.3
